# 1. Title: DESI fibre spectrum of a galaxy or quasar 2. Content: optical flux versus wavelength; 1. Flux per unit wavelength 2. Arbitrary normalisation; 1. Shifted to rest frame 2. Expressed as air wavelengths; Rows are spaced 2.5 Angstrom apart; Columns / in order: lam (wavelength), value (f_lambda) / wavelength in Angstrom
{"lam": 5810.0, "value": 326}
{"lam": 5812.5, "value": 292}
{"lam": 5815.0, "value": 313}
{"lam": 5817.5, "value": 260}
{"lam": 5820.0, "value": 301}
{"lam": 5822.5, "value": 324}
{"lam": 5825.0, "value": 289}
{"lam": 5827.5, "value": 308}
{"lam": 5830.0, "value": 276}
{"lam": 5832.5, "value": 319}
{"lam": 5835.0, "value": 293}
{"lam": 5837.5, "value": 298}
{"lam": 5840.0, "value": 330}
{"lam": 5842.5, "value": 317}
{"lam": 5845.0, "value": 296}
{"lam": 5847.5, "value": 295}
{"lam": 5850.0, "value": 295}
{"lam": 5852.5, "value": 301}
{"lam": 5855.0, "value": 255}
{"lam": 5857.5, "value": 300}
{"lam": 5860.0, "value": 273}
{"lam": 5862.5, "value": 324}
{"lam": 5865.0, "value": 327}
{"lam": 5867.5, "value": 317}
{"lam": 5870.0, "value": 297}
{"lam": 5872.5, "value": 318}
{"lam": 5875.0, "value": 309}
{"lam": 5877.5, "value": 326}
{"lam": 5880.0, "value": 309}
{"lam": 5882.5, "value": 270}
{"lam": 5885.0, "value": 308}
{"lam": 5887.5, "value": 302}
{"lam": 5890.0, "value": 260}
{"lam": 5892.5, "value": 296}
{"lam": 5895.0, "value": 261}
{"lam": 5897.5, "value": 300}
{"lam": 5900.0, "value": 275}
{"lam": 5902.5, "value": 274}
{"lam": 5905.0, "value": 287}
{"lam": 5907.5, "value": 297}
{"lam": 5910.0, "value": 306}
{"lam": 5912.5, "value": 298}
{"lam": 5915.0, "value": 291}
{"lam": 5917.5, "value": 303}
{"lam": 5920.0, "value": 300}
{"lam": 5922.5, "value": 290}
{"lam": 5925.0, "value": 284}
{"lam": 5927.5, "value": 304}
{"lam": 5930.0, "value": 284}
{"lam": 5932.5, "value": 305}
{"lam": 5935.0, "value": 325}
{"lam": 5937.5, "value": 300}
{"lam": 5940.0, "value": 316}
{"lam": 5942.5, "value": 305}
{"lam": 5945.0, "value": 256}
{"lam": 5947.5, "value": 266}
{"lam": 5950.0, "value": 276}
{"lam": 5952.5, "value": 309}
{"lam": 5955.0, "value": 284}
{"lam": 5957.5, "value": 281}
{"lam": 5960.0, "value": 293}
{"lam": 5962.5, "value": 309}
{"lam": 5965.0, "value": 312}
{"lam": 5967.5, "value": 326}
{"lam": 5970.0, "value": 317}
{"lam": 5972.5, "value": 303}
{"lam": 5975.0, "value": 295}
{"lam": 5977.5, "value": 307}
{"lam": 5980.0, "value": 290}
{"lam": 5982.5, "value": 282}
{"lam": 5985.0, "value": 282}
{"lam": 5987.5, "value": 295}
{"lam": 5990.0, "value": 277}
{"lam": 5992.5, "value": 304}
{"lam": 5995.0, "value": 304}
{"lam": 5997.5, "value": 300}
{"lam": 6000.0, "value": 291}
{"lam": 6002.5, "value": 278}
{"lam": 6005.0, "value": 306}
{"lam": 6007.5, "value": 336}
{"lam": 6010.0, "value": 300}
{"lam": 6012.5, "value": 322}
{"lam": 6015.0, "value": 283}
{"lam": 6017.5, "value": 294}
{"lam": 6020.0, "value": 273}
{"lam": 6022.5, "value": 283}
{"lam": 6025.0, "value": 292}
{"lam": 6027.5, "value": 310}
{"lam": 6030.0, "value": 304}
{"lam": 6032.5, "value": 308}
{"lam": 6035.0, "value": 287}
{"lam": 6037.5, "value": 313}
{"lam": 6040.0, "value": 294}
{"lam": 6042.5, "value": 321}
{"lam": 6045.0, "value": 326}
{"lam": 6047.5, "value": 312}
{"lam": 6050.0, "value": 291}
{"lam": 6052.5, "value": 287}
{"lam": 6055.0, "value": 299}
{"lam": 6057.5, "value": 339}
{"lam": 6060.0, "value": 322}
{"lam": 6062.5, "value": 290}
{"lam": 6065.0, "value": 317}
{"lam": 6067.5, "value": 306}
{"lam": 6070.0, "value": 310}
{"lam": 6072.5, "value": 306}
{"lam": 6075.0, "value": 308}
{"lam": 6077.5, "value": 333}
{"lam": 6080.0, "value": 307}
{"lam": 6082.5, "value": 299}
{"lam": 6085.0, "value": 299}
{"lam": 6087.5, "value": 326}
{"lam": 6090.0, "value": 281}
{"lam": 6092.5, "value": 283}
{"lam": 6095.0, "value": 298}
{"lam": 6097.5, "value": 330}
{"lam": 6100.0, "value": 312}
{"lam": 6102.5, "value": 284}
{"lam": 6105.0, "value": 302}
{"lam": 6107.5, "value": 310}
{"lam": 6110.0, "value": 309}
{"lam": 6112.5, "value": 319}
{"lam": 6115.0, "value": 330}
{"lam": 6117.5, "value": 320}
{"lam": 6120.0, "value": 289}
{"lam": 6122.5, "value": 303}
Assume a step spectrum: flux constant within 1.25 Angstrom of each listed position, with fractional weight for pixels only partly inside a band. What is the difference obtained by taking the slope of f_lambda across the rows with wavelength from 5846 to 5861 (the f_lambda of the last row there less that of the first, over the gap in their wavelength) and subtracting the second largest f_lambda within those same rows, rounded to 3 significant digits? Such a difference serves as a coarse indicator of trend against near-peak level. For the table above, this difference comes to -302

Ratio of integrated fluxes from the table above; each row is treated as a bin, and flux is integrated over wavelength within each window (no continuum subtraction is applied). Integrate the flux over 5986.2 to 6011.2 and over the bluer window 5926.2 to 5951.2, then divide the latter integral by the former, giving 0.982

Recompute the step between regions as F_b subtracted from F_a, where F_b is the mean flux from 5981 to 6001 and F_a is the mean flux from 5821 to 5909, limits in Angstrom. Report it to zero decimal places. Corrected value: 6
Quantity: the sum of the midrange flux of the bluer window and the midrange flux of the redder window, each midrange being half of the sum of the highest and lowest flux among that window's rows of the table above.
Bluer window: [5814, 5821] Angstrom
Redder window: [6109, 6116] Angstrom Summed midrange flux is 606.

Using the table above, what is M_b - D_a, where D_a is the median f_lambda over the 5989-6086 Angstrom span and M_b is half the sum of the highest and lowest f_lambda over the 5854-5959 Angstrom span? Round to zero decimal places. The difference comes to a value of -13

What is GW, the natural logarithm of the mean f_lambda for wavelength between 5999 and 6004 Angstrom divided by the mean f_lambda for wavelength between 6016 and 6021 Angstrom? 0.004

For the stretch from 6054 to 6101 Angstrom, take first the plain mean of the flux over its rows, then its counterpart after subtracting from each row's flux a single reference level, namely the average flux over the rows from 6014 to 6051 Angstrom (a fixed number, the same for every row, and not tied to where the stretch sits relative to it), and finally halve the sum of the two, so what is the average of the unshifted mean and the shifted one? 159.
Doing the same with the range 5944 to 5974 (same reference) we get 145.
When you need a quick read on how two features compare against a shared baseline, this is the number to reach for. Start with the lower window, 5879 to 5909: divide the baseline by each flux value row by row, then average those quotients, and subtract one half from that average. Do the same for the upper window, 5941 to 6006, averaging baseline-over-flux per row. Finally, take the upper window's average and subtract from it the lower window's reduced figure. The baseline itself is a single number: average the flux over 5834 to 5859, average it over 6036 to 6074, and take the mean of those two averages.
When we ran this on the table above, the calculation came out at 0.472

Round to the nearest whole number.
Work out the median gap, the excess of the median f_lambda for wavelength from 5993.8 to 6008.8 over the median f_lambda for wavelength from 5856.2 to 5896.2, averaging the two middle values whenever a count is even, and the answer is -3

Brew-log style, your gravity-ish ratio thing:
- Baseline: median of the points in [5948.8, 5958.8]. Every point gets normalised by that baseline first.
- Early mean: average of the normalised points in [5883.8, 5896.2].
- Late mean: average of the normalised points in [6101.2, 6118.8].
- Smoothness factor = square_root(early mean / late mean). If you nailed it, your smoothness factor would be 0.96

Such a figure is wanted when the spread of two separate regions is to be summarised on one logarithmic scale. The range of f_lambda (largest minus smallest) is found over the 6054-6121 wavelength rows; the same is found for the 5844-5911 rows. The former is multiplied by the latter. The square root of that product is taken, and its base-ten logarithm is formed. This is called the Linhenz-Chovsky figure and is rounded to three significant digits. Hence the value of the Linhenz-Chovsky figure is 1.81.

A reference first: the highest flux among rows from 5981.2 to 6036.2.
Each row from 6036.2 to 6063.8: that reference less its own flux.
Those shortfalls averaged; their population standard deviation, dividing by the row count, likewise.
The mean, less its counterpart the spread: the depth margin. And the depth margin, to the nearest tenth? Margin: 10.9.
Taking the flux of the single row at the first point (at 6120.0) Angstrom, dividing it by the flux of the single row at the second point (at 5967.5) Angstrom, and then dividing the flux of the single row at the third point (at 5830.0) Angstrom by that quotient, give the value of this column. 311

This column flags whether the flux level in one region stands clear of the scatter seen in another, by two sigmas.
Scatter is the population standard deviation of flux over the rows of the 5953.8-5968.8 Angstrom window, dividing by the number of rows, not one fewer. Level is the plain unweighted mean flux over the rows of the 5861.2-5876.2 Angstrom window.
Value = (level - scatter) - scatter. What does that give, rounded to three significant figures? 283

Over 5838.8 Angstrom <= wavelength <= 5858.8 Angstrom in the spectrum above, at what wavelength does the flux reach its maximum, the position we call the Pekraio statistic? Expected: 5840.0 Angstrom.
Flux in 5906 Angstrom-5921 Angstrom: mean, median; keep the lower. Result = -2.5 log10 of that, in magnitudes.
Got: -6.19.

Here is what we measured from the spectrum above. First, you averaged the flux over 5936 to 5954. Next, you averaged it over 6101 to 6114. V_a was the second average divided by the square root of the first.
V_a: 17.9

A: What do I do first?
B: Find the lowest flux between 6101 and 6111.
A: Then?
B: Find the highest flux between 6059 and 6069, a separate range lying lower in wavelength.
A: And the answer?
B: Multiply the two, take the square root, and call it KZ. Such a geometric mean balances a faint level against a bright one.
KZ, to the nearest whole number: 302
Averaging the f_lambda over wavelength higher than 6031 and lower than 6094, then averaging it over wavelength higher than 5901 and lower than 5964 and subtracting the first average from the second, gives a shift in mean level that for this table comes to -13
